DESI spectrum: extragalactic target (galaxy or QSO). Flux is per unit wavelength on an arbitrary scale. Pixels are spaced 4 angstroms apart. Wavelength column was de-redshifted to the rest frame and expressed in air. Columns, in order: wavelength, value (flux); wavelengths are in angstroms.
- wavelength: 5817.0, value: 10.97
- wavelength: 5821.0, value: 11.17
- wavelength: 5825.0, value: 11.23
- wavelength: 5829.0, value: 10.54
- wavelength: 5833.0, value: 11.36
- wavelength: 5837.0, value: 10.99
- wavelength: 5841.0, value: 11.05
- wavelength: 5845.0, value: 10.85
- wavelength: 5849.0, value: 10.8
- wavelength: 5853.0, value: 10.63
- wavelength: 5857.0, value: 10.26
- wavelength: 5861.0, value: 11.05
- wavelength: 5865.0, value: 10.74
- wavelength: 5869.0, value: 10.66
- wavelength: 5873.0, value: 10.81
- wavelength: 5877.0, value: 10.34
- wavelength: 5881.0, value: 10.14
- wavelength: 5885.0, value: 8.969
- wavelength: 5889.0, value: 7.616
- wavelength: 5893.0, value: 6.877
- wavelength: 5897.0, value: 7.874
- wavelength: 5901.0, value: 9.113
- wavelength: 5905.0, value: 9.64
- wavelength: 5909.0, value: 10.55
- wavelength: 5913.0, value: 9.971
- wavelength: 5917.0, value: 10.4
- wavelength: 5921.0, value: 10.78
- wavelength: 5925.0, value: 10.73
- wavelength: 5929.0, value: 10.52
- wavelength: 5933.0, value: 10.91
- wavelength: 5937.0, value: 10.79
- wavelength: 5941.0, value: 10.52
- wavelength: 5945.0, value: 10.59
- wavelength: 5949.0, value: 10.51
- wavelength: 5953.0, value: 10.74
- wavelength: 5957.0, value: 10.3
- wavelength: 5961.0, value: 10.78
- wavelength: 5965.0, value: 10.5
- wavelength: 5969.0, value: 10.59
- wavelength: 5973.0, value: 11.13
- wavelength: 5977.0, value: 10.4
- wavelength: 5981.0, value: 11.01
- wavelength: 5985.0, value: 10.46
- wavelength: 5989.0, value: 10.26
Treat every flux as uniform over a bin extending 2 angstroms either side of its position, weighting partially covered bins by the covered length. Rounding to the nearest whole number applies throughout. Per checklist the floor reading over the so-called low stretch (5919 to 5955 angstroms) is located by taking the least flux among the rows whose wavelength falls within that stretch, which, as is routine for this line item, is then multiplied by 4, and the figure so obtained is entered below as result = 42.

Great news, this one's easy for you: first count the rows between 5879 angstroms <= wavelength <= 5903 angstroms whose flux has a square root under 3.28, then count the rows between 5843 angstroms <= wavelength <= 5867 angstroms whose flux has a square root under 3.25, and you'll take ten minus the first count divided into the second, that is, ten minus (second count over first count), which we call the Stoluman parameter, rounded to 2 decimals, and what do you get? 9.83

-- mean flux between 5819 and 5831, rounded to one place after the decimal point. 11.0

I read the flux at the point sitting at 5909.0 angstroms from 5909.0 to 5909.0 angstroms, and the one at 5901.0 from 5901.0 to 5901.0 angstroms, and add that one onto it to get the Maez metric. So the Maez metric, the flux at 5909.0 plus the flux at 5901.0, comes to 19.7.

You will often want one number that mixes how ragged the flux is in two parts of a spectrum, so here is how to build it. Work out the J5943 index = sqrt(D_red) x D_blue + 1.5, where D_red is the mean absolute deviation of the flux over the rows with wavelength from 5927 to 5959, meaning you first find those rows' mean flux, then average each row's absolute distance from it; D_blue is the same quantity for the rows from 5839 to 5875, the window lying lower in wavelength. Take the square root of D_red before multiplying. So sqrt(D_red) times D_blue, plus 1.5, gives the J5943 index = 1.57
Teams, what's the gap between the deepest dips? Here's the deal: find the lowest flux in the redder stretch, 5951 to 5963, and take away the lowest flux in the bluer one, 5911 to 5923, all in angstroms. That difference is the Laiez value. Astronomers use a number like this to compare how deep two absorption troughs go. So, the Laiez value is 0.3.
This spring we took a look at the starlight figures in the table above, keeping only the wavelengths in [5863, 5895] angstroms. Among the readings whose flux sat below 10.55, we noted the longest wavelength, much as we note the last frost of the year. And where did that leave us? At 5893.0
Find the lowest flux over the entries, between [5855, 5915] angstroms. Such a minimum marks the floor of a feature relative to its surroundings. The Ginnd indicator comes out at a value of 6.877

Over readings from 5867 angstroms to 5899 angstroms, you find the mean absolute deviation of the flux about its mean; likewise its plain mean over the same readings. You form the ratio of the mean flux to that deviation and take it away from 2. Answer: -5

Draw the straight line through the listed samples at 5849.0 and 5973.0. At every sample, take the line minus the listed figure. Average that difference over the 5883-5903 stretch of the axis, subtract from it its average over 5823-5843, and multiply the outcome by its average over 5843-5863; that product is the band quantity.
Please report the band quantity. 0.29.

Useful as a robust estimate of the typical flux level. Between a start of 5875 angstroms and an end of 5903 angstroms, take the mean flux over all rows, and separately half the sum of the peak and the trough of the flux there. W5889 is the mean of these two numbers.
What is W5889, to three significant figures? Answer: 8.66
